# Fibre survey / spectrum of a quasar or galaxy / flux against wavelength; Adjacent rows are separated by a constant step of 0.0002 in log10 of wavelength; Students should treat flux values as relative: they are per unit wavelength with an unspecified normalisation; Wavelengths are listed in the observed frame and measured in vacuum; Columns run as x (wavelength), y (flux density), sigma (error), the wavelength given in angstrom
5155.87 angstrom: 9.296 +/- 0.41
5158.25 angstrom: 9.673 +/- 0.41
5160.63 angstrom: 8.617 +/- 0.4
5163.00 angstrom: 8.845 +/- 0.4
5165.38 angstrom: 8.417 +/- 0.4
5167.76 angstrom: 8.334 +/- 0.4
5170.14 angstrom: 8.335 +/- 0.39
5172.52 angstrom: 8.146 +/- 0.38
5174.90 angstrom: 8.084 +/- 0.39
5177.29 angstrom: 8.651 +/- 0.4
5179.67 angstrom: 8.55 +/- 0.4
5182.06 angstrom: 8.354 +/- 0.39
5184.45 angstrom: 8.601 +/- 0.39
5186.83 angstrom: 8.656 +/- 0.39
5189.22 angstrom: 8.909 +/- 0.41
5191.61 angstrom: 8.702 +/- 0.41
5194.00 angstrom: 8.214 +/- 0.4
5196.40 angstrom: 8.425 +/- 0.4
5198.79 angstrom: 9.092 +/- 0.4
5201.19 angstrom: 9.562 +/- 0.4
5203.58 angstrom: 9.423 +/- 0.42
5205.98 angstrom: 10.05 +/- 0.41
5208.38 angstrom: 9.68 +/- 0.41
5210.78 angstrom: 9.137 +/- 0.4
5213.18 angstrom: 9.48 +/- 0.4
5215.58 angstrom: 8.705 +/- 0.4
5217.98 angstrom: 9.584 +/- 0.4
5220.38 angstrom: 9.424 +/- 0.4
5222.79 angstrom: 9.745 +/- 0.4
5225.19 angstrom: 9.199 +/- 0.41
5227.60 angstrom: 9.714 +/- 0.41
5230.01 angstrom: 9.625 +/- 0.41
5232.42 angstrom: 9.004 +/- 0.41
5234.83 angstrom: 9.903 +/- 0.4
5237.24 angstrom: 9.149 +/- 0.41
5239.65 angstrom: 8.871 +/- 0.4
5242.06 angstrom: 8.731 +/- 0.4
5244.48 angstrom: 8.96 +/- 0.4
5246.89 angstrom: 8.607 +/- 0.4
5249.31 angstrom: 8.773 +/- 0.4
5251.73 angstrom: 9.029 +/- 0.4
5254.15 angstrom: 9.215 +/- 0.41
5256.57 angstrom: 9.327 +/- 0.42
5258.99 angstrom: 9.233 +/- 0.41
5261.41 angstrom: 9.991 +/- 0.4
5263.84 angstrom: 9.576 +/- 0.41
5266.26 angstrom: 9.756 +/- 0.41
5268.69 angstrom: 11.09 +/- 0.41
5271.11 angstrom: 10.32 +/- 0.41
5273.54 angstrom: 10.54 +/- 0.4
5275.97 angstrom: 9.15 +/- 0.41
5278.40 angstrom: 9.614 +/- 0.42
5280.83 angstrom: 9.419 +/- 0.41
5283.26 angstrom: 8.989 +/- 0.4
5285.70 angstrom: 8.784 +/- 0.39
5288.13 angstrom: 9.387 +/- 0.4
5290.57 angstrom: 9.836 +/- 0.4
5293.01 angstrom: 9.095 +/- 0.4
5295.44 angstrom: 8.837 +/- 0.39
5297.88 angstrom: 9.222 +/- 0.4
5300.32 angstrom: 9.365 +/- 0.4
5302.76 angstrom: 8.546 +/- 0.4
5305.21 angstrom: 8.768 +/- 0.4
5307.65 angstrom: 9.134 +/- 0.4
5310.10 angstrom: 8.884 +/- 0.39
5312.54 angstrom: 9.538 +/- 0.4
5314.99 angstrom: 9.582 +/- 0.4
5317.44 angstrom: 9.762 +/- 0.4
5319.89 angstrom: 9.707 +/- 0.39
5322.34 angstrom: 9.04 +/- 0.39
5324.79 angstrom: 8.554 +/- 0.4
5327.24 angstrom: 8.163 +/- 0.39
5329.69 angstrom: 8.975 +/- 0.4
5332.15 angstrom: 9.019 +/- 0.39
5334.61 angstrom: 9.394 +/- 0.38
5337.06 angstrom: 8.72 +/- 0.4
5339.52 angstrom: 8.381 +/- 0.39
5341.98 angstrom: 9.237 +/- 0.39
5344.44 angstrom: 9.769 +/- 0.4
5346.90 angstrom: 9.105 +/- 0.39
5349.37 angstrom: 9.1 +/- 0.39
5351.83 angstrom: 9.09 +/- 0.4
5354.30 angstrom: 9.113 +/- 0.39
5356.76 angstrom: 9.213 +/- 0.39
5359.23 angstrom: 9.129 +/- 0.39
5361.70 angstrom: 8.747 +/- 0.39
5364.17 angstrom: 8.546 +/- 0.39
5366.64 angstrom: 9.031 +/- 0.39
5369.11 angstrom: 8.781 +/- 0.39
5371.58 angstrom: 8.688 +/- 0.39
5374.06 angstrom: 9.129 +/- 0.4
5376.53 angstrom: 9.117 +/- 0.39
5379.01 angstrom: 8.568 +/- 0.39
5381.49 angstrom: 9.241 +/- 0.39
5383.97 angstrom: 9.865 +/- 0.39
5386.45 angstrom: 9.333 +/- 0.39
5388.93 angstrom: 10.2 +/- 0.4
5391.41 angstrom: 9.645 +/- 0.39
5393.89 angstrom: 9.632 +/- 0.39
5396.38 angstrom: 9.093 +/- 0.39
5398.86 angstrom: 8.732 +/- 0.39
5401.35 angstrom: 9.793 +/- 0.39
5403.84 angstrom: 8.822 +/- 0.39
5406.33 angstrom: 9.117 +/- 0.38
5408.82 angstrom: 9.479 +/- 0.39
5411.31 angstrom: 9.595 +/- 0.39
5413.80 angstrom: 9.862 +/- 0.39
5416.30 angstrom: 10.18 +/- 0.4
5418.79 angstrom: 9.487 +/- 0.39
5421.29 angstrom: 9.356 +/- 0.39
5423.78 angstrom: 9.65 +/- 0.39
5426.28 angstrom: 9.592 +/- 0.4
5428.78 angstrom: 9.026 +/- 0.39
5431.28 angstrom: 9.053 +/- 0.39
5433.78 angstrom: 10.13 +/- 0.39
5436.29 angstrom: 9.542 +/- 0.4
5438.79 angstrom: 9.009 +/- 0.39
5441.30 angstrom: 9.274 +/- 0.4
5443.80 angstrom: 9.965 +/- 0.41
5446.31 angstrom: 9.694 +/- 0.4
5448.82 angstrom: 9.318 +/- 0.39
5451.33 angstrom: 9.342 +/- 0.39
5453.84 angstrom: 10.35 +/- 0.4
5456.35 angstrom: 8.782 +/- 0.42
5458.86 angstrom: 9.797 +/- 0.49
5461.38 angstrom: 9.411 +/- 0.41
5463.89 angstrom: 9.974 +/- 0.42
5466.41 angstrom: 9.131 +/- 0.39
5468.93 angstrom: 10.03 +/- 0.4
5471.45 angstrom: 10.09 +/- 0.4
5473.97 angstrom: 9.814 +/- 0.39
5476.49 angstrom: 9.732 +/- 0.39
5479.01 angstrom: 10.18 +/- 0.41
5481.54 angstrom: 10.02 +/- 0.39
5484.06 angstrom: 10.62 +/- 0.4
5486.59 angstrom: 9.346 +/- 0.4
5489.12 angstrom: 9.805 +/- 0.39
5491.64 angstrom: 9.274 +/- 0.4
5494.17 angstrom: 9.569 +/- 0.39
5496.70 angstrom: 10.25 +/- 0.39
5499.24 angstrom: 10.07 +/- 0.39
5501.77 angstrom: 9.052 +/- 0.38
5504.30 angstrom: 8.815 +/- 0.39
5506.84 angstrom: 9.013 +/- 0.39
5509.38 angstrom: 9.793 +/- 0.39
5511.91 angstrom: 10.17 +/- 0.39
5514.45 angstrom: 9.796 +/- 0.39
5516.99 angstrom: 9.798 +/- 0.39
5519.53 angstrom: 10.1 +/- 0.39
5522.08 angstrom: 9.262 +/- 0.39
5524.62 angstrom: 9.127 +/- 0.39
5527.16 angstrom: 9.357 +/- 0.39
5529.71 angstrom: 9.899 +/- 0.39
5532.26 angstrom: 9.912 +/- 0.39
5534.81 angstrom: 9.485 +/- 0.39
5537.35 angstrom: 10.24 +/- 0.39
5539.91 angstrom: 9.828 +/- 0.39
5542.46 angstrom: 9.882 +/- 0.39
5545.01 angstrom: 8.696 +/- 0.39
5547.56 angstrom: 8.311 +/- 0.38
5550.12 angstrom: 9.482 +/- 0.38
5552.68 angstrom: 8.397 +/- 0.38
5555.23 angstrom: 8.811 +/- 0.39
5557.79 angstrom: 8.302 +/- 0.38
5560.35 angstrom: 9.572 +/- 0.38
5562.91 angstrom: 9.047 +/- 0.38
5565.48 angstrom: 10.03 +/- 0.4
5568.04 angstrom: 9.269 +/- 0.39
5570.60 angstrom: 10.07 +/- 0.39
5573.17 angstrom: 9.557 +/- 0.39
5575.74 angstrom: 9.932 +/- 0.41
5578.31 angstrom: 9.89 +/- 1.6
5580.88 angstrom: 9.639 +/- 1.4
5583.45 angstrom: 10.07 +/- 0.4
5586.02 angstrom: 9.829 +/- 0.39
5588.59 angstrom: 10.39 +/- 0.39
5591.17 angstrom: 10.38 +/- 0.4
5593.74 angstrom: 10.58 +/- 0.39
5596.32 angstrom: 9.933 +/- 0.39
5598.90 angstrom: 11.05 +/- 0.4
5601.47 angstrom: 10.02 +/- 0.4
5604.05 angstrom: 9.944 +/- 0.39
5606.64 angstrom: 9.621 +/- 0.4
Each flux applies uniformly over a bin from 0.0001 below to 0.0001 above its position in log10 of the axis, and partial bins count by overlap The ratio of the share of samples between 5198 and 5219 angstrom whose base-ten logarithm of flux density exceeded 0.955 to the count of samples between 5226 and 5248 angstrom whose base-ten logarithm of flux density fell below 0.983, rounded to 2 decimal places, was 0.15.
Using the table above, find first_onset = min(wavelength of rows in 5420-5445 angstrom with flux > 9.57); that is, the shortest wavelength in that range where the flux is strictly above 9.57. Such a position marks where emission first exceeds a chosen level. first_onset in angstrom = 5423.78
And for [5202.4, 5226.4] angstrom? 5205.98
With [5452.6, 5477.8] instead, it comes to 5453.84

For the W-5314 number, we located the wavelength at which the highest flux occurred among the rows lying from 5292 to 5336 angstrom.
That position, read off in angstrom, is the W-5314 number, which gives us 5317.44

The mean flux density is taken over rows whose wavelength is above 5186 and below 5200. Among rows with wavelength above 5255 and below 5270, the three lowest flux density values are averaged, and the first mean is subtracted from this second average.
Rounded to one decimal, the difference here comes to 0.7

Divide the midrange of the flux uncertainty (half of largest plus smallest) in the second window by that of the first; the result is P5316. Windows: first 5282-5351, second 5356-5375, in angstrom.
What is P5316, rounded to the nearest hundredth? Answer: 1.01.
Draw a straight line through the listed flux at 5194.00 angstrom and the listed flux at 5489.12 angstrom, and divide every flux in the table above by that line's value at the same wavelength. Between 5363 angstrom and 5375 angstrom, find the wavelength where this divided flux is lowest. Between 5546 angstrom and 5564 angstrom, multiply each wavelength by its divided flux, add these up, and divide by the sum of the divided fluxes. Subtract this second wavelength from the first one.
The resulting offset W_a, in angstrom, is -191.1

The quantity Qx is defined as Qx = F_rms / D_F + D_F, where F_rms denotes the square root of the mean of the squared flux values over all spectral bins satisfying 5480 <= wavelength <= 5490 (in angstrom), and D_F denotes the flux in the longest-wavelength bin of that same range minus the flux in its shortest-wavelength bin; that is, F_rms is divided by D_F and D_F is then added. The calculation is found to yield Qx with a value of -47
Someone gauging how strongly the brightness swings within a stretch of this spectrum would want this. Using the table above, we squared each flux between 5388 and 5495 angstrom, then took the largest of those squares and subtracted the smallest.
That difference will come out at 37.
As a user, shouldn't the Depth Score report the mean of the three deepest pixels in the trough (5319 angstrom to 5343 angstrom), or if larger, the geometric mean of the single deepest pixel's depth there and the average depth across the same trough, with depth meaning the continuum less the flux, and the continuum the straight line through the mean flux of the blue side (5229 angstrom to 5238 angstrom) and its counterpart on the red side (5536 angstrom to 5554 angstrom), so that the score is 1.01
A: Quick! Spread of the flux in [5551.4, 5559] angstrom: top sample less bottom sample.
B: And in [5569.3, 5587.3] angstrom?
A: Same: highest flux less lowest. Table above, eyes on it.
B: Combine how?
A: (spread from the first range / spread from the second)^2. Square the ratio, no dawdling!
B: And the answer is 1.0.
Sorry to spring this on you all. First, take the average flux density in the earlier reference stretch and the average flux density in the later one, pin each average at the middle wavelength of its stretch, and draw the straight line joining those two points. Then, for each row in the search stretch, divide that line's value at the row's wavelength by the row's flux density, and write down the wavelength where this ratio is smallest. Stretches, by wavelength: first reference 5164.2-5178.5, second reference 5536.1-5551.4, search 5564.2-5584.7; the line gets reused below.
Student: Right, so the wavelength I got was 5570.60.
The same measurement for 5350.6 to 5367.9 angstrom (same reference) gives 5356.76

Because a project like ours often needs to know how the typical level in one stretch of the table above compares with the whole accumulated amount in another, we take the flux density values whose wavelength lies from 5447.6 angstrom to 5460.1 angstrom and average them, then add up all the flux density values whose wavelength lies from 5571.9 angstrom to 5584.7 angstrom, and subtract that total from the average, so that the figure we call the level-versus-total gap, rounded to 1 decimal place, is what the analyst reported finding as -39.6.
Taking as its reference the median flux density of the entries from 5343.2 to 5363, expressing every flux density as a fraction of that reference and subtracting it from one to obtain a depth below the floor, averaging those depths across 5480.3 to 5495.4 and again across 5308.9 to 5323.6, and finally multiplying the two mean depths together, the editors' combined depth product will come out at 0.002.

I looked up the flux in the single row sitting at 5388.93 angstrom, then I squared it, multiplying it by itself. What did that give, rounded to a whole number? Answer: 104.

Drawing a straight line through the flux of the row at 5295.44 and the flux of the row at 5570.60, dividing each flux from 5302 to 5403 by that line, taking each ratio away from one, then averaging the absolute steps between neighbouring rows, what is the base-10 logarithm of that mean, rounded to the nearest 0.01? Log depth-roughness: -1.37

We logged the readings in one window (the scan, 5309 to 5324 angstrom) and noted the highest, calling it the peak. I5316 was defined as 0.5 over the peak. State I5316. 0.0512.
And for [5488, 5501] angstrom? 0.0488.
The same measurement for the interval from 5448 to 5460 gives 0.0483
